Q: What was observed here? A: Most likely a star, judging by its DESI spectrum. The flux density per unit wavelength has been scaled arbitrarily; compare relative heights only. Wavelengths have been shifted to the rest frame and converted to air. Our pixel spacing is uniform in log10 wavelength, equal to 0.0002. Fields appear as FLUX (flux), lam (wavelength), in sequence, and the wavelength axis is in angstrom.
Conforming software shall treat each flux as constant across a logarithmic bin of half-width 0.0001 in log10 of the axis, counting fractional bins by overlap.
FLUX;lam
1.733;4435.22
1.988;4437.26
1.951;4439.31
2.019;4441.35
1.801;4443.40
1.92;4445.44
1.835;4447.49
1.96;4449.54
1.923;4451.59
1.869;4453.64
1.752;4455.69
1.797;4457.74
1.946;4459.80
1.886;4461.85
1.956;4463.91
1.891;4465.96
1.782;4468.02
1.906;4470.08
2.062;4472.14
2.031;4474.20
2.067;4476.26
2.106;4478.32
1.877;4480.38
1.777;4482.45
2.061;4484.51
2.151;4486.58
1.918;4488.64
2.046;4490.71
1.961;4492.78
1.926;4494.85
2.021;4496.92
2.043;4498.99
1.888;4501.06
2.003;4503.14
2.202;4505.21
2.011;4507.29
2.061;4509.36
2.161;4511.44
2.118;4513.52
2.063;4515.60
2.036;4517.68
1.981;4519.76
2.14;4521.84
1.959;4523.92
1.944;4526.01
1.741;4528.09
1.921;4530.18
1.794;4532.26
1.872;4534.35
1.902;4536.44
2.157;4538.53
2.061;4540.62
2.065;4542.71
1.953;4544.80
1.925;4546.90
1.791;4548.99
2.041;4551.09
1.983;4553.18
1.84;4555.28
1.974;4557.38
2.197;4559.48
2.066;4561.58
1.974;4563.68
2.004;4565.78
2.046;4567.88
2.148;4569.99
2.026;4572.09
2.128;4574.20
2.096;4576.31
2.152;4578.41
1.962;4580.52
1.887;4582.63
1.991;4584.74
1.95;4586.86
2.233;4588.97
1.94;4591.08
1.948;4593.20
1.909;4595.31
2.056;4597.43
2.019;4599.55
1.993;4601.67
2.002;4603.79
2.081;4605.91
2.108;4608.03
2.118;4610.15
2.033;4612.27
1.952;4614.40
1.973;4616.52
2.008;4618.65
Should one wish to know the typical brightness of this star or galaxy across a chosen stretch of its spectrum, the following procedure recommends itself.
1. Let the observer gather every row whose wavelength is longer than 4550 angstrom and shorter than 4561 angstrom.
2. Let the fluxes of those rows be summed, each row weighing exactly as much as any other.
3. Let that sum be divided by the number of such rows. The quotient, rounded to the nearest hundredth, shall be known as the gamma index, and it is 2.01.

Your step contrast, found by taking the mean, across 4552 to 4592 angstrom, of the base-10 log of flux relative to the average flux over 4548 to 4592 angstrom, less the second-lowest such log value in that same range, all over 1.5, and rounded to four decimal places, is 0.0210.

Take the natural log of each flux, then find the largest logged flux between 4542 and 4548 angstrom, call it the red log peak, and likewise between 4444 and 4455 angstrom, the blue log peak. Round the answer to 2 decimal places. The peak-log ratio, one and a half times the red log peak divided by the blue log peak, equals 1.62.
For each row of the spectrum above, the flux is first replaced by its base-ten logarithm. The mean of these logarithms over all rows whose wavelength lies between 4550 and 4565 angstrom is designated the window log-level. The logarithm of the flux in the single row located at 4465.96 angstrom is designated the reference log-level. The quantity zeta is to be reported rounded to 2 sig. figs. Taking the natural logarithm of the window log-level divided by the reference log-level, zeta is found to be 0.090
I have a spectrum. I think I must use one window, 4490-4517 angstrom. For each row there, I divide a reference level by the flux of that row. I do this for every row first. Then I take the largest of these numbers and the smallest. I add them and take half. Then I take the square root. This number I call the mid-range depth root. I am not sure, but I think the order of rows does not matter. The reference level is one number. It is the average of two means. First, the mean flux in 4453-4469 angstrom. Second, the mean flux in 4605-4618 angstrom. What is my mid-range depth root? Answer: 0.98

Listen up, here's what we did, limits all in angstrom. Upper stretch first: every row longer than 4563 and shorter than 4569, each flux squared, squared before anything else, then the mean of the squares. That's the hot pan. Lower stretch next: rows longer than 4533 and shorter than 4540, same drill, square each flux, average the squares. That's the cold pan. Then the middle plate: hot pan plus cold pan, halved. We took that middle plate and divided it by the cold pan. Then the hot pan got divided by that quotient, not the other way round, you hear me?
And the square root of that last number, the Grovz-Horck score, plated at 1.99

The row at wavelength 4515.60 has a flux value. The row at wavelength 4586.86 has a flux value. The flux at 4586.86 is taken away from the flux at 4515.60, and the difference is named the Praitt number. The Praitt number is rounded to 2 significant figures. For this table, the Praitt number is 0.11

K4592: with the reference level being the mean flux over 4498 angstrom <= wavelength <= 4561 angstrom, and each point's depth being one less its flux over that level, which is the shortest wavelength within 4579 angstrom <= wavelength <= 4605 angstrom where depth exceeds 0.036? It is 4582.63 angstrom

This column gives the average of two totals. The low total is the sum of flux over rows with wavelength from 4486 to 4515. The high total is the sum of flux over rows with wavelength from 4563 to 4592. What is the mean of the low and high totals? 28.5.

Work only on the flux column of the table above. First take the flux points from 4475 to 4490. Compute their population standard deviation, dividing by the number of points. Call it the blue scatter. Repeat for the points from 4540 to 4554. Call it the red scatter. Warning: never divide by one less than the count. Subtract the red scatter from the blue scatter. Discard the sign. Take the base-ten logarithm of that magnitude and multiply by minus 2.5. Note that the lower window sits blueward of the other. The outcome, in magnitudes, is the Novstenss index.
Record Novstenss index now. 3.6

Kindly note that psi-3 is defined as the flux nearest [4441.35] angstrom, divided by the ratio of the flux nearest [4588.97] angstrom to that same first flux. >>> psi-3 1.83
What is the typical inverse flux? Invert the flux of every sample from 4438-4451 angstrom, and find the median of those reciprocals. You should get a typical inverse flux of 0.517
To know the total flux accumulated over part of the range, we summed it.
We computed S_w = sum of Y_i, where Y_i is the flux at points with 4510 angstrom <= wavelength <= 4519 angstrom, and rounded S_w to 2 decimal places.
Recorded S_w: 8.38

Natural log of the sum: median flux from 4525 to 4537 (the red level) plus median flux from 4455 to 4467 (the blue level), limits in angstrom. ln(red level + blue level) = 1.33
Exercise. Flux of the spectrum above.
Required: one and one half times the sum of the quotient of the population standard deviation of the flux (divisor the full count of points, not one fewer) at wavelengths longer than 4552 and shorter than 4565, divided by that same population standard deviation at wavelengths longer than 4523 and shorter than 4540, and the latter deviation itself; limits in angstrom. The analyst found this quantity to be 1.6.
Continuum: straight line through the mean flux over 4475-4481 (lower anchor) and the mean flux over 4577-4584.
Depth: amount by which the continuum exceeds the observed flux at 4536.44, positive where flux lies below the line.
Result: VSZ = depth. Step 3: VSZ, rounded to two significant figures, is 0.11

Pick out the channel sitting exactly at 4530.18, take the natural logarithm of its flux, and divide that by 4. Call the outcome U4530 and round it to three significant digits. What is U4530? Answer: 0.163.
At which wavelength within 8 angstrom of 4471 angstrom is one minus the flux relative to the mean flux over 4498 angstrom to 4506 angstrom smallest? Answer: 4478.32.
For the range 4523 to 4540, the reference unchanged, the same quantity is 4538.53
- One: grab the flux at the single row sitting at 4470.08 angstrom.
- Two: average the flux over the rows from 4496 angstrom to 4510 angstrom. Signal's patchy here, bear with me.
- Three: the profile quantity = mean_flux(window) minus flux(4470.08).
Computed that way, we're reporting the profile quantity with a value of 0.13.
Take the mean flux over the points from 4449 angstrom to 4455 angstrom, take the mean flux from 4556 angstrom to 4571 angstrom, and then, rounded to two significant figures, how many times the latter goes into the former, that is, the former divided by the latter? 0.93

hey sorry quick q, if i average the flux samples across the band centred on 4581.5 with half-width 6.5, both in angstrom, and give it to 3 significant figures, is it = 2.01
